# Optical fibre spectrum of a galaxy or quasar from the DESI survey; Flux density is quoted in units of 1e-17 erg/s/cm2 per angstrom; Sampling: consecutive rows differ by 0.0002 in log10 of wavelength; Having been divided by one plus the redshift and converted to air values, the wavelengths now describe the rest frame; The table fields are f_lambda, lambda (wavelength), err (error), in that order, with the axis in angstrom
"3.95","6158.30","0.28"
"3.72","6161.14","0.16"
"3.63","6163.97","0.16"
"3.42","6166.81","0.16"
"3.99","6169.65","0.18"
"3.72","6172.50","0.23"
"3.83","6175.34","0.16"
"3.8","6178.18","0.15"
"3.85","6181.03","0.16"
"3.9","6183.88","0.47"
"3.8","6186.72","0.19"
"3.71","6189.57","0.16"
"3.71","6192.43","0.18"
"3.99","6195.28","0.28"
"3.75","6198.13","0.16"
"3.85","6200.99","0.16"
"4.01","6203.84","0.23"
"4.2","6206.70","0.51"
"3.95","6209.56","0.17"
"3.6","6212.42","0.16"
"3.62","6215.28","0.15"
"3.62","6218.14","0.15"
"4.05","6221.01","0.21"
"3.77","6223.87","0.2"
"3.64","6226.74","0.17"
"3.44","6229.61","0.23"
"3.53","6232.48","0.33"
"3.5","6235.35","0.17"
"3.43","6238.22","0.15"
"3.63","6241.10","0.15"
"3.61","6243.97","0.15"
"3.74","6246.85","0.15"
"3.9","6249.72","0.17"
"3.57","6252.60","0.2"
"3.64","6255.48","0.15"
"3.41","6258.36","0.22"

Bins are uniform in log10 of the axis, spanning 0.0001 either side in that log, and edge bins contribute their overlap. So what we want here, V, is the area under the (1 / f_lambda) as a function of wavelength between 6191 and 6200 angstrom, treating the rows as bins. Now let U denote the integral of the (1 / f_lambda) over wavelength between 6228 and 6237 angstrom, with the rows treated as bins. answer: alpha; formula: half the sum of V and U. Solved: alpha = 2.47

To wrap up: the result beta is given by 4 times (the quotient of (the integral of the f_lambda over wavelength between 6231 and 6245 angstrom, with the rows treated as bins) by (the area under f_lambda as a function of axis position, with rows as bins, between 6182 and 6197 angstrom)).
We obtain 3.46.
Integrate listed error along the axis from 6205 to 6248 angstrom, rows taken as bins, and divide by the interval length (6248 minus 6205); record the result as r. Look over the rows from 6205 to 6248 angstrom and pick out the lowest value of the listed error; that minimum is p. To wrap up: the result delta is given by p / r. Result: 0.736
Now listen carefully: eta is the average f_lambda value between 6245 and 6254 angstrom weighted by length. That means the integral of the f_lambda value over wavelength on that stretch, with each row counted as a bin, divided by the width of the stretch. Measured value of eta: 3.73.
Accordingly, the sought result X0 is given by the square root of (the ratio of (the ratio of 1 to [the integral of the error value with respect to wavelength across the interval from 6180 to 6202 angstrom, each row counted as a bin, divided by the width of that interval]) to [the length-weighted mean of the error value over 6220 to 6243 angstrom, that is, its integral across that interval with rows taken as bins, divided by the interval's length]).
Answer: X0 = 4.74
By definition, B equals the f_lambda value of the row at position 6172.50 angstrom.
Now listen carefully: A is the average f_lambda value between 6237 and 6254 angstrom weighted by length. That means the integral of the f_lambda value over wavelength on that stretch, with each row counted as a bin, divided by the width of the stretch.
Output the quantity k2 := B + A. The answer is 7.4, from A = 3.65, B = 3.72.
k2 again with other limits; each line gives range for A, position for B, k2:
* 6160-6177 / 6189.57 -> 7.4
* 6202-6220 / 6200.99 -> 7.7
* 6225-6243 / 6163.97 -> 7.2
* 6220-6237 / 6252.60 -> 7.2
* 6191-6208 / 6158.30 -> 7.9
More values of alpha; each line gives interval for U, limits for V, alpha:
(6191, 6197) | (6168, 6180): 2.35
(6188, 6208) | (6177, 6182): 3.23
